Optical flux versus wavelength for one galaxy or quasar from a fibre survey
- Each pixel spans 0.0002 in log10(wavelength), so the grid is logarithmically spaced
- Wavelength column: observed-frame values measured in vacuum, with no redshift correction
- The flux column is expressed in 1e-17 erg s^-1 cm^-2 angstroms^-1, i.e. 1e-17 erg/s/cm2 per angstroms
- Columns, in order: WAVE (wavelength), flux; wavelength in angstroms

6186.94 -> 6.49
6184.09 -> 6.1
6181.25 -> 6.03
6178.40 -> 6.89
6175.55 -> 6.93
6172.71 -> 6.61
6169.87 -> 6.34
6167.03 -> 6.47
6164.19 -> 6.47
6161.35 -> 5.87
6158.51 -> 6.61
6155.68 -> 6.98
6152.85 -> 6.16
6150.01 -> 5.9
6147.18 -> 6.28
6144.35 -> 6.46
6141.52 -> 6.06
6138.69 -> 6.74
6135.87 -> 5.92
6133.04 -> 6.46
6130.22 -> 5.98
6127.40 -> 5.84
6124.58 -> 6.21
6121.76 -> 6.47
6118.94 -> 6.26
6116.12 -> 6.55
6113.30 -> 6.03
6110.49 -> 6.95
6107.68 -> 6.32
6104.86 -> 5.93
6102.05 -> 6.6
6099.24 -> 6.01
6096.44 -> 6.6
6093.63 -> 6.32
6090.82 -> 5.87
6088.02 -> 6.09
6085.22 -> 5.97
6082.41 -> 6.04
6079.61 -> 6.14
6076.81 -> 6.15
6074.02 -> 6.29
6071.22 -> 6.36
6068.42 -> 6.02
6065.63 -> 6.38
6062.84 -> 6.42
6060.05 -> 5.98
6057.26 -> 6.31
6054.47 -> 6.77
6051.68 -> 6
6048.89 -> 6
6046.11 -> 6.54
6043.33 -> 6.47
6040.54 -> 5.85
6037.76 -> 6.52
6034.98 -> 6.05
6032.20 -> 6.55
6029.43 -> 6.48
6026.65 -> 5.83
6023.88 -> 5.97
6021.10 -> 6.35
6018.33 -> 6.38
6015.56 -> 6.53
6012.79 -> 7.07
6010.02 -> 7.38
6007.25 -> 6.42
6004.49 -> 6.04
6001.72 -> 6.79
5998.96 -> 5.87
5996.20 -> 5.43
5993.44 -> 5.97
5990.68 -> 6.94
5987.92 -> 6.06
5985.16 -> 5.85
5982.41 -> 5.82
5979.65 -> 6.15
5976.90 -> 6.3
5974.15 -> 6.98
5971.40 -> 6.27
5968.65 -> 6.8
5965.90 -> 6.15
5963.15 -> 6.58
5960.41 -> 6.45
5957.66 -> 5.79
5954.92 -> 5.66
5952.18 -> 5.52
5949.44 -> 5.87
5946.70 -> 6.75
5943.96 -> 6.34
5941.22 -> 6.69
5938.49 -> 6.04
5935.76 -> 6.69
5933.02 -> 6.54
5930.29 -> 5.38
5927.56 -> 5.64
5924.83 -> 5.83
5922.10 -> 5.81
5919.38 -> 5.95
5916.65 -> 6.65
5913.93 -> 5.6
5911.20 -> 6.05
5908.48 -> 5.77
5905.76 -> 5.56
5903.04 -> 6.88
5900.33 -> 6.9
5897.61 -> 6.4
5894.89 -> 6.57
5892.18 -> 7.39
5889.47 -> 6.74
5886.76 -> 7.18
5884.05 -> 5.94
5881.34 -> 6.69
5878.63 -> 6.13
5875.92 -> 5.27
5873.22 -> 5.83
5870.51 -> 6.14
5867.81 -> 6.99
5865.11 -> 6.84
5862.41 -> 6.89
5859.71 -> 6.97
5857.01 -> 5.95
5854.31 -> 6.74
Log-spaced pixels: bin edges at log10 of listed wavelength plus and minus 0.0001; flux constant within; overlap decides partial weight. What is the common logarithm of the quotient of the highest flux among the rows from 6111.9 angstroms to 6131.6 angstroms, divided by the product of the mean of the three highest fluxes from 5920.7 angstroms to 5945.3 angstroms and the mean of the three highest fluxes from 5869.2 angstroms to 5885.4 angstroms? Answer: -0.807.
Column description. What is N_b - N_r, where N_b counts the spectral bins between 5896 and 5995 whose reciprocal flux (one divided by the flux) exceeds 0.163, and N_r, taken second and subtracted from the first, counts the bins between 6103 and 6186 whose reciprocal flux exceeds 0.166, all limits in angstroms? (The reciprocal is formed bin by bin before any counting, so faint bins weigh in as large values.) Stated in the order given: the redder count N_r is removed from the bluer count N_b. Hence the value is 12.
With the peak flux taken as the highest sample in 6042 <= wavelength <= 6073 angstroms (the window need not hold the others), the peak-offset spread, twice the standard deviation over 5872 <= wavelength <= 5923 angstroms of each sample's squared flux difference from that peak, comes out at 1.2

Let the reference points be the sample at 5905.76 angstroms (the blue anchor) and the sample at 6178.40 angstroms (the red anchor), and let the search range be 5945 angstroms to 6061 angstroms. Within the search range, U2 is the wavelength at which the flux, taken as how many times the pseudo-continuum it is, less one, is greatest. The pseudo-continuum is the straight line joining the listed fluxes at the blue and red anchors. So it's 6010.02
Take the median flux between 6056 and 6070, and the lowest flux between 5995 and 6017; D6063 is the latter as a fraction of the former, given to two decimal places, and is 0.86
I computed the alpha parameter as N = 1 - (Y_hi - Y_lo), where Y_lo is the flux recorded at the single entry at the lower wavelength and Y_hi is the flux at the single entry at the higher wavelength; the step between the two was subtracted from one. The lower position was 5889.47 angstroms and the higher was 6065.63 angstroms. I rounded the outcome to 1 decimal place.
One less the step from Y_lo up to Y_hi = 1.4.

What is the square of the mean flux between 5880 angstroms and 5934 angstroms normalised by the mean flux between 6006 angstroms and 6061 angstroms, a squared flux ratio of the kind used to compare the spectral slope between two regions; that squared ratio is 0.97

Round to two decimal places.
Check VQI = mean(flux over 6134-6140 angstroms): 6.33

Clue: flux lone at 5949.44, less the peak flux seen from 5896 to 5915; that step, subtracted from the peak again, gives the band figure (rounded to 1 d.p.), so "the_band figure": 7.9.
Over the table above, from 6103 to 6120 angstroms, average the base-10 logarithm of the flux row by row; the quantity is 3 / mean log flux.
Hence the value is 3.74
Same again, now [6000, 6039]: 3.71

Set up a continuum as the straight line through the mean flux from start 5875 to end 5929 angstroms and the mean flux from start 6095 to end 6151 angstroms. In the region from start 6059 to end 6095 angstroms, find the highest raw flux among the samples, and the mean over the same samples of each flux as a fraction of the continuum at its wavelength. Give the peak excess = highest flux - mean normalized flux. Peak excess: 5.4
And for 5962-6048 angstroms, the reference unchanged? 6.4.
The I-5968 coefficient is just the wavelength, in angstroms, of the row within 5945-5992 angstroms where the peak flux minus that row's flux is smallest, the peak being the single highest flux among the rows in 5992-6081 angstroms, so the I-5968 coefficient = 5974.15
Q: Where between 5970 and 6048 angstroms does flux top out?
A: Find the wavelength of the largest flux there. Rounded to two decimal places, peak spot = 6010.02 angstroms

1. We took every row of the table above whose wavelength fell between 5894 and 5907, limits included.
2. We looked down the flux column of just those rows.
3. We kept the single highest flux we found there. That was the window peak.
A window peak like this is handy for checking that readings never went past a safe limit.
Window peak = 6.9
